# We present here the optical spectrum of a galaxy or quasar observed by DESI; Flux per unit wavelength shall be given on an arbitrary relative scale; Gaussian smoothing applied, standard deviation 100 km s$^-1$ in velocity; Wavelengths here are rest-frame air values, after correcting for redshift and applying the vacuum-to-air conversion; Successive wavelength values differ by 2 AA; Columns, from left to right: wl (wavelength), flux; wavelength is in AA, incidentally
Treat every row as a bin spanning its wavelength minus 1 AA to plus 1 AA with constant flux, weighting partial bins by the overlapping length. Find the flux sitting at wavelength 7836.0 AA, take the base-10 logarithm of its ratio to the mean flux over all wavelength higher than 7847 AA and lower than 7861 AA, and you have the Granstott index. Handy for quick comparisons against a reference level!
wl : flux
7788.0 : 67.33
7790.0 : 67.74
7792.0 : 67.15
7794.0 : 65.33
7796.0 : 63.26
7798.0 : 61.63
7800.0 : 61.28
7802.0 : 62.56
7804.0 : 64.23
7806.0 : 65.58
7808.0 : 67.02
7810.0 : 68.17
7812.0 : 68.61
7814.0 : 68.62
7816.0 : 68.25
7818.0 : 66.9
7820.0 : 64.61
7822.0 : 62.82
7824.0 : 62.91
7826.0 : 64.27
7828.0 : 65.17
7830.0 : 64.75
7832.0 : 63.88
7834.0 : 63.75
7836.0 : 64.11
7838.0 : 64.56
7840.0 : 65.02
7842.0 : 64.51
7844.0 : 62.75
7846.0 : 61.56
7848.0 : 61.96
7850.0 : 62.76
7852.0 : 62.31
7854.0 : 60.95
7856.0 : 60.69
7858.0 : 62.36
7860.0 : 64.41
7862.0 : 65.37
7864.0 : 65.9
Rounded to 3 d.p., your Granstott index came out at 0.013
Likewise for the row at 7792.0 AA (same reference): 0.033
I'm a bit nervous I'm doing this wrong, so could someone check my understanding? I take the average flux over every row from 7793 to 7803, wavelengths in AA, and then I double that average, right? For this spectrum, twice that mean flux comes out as 125.6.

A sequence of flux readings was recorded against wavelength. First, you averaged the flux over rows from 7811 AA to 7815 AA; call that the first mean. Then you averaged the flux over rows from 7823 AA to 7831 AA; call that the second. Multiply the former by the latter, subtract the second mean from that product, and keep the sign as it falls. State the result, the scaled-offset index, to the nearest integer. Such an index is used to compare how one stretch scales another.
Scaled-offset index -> 4346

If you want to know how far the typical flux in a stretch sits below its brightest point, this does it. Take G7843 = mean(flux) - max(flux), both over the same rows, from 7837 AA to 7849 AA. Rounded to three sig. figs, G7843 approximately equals -1.63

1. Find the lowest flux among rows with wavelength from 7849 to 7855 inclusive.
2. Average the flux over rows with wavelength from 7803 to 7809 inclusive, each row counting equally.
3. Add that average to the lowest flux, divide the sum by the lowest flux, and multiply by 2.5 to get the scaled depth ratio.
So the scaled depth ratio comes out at 5.19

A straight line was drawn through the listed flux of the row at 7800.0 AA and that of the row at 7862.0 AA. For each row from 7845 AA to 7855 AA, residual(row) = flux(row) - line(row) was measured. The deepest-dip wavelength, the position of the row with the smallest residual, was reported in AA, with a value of 7854.0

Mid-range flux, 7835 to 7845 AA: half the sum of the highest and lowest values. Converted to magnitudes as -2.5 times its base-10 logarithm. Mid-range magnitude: -4.51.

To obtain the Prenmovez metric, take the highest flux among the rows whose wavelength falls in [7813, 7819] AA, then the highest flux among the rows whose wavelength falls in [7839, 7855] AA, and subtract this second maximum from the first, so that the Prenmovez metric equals 3.6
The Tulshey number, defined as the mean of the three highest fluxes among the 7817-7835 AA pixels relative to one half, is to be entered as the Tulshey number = 131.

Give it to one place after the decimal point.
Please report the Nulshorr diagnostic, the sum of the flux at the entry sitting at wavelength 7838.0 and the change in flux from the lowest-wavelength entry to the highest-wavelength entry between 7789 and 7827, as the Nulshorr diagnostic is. 61.1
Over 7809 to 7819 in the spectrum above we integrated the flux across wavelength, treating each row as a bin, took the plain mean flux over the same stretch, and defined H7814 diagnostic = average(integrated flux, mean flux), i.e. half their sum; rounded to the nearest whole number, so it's 375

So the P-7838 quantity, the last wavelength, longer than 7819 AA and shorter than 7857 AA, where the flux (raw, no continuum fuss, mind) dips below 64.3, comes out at 7856.0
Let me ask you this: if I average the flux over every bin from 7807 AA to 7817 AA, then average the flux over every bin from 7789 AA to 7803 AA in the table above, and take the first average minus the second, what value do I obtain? 4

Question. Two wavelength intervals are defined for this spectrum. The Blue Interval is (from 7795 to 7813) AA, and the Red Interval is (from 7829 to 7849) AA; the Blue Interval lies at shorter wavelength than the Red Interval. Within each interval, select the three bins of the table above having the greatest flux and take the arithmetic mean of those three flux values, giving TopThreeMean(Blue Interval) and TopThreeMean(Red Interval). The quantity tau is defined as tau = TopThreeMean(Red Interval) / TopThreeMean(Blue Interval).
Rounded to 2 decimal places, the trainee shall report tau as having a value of 0.95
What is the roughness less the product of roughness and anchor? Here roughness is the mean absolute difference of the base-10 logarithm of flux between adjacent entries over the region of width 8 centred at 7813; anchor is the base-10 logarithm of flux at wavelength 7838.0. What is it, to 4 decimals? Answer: -0.0014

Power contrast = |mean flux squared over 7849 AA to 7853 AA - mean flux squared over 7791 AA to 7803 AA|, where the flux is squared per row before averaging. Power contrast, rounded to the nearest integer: 130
